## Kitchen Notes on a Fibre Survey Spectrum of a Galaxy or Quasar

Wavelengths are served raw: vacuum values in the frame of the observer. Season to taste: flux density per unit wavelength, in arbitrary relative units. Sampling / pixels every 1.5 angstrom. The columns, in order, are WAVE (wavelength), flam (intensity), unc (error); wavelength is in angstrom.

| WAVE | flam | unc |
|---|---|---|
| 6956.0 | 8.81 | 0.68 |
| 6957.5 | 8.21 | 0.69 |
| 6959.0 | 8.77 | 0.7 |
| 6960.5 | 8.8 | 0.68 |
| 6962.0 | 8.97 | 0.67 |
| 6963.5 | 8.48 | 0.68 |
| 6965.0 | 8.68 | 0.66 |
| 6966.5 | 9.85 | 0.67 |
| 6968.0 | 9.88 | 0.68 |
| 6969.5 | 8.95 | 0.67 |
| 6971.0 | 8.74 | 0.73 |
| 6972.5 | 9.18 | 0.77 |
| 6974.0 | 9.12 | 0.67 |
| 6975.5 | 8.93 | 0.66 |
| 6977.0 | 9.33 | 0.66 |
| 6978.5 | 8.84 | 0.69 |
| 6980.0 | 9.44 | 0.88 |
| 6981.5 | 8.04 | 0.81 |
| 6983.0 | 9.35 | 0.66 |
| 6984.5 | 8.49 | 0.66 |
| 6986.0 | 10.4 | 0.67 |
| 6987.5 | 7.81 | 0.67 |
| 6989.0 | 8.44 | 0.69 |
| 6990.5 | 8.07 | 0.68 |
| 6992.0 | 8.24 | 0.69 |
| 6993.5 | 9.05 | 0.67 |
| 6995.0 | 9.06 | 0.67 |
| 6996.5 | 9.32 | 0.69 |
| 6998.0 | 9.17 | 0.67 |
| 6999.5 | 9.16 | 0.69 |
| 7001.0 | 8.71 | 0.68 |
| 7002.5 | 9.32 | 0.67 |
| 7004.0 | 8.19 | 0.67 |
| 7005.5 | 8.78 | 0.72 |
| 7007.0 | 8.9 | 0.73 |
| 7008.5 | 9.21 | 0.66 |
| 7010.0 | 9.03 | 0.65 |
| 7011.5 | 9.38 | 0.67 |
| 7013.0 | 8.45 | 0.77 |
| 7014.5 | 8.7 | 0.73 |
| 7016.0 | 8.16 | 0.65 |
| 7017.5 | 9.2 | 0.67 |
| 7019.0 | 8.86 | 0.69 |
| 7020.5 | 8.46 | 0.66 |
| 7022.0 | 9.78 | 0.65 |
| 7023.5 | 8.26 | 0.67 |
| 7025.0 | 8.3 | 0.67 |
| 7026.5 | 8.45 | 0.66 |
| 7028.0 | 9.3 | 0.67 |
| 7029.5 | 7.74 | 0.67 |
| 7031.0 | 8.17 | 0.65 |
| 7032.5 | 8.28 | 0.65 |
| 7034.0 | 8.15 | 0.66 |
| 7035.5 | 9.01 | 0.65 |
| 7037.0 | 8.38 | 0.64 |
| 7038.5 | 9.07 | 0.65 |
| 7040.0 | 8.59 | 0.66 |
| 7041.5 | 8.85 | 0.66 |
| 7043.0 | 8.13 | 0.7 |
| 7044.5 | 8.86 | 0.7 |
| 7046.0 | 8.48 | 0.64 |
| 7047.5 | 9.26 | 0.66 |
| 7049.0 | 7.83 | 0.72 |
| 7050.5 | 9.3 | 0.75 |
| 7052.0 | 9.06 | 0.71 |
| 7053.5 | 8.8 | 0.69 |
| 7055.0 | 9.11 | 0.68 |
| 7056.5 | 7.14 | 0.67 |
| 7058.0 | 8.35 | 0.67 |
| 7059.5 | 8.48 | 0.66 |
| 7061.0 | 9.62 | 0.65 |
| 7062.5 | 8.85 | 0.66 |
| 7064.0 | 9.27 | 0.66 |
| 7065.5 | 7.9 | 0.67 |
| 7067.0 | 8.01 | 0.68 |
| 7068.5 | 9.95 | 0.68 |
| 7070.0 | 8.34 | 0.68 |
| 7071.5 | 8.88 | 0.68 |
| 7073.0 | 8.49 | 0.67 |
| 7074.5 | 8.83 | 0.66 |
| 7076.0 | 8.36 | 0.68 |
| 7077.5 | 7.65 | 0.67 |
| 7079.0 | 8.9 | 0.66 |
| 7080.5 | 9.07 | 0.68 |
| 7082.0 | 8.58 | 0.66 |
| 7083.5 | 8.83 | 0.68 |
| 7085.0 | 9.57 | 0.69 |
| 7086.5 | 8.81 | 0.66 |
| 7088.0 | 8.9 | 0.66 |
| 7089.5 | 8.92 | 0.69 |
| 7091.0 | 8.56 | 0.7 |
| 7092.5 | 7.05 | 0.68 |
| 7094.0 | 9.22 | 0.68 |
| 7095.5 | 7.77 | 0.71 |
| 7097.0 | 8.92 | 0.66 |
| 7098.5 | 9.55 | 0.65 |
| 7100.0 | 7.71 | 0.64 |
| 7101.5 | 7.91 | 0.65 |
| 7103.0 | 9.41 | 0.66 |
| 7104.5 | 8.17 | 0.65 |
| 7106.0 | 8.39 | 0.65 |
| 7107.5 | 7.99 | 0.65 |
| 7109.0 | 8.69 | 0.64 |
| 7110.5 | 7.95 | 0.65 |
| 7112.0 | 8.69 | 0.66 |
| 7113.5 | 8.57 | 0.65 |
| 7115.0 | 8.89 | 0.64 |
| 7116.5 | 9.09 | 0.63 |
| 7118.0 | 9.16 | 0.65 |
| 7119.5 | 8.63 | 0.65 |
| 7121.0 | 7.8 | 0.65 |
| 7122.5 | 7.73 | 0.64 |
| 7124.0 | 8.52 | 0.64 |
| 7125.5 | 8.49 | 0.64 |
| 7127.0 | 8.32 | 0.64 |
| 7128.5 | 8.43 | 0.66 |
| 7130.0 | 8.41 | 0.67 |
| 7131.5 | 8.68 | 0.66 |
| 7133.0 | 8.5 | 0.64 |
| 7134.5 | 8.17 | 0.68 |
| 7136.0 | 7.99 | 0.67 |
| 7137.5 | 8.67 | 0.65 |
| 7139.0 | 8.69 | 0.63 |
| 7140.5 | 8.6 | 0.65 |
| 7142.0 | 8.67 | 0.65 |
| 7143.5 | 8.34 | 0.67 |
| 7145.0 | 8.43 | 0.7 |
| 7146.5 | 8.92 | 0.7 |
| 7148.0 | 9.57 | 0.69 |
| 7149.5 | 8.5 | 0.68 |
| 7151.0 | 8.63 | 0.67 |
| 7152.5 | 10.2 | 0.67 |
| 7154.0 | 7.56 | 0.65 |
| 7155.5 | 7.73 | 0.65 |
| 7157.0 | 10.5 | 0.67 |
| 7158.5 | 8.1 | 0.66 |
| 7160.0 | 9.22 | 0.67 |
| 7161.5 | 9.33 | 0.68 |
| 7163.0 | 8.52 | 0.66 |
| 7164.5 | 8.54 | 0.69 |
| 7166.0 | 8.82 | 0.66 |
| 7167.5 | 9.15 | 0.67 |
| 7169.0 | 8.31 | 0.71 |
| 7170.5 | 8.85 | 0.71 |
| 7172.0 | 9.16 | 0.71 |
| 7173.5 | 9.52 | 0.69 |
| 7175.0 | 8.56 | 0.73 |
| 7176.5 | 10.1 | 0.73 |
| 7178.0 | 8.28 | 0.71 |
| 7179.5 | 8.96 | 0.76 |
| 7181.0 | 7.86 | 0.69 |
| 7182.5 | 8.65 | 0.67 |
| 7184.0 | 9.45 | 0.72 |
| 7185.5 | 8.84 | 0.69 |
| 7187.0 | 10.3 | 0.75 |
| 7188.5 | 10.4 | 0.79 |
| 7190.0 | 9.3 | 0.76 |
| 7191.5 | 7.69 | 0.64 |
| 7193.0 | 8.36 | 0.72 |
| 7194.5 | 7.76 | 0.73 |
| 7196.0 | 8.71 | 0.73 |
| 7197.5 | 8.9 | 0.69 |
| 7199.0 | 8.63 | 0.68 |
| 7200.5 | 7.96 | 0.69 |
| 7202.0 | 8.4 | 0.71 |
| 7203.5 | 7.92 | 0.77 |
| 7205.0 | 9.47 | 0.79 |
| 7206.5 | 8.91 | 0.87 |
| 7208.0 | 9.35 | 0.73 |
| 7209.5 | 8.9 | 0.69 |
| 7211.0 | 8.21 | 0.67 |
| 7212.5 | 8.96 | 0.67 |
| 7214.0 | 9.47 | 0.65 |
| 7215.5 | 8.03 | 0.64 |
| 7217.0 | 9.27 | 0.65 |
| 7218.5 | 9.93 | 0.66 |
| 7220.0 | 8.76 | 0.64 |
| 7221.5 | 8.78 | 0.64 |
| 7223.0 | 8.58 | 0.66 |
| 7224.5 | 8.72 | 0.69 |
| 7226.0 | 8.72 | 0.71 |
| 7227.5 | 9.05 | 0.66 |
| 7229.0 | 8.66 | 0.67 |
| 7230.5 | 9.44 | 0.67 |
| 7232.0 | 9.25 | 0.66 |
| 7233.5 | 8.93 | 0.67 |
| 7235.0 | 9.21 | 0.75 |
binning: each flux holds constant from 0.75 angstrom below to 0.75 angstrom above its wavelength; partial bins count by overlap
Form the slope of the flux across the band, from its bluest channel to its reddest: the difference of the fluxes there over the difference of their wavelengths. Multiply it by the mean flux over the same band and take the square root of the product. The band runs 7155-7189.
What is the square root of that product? 0.85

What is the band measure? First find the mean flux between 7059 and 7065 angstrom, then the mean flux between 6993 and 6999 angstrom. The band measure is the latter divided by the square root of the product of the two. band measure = 1.01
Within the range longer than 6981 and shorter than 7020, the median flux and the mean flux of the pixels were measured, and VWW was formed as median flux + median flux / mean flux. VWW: 9.89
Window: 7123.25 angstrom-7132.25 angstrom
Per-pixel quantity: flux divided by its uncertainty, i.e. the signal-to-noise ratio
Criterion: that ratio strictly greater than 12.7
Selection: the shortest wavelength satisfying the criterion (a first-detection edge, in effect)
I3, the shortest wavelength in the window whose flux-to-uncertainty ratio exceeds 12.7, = 7124.0 angstrom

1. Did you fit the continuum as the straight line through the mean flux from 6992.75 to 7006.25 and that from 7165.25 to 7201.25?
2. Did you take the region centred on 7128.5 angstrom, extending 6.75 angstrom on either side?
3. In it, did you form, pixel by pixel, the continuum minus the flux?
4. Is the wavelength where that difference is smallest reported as 7131.5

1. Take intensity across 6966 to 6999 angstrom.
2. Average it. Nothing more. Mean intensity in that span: 9.0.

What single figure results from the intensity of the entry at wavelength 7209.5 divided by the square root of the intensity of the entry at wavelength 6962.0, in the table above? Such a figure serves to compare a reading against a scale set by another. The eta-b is 2.97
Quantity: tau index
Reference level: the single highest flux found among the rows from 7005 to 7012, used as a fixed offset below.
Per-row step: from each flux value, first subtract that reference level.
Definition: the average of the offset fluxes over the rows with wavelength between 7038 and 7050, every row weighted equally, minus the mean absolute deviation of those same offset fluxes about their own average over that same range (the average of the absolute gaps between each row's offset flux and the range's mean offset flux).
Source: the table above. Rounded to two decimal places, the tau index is -1.12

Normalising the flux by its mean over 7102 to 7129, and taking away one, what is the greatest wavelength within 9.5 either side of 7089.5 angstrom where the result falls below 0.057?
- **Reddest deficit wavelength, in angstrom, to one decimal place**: 7097.0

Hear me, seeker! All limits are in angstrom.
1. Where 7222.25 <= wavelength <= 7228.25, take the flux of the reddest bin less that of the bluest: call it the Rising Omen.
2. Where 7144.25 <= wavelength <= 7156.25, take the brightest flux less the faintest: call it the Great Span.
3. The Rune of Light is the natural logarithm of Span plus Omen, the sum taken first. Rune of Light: 1.1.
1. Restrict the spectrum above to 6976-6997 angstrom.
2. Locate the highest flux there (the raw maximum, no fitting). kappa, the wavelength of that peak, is 6986.0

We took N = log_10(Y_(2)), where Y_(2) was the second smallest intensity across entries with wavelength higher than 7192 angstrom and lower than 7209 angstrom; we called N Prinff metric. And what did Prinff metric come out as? 0.899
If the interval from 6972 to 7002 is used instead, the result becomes 0.905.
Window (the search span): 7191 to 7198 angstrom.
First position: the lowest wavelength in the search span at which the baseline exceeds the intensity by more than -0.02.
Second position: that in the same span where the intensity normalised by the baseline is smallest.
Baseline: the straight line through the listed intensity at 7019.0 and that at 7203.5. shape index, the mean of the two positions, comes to 7191.5 angstrom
